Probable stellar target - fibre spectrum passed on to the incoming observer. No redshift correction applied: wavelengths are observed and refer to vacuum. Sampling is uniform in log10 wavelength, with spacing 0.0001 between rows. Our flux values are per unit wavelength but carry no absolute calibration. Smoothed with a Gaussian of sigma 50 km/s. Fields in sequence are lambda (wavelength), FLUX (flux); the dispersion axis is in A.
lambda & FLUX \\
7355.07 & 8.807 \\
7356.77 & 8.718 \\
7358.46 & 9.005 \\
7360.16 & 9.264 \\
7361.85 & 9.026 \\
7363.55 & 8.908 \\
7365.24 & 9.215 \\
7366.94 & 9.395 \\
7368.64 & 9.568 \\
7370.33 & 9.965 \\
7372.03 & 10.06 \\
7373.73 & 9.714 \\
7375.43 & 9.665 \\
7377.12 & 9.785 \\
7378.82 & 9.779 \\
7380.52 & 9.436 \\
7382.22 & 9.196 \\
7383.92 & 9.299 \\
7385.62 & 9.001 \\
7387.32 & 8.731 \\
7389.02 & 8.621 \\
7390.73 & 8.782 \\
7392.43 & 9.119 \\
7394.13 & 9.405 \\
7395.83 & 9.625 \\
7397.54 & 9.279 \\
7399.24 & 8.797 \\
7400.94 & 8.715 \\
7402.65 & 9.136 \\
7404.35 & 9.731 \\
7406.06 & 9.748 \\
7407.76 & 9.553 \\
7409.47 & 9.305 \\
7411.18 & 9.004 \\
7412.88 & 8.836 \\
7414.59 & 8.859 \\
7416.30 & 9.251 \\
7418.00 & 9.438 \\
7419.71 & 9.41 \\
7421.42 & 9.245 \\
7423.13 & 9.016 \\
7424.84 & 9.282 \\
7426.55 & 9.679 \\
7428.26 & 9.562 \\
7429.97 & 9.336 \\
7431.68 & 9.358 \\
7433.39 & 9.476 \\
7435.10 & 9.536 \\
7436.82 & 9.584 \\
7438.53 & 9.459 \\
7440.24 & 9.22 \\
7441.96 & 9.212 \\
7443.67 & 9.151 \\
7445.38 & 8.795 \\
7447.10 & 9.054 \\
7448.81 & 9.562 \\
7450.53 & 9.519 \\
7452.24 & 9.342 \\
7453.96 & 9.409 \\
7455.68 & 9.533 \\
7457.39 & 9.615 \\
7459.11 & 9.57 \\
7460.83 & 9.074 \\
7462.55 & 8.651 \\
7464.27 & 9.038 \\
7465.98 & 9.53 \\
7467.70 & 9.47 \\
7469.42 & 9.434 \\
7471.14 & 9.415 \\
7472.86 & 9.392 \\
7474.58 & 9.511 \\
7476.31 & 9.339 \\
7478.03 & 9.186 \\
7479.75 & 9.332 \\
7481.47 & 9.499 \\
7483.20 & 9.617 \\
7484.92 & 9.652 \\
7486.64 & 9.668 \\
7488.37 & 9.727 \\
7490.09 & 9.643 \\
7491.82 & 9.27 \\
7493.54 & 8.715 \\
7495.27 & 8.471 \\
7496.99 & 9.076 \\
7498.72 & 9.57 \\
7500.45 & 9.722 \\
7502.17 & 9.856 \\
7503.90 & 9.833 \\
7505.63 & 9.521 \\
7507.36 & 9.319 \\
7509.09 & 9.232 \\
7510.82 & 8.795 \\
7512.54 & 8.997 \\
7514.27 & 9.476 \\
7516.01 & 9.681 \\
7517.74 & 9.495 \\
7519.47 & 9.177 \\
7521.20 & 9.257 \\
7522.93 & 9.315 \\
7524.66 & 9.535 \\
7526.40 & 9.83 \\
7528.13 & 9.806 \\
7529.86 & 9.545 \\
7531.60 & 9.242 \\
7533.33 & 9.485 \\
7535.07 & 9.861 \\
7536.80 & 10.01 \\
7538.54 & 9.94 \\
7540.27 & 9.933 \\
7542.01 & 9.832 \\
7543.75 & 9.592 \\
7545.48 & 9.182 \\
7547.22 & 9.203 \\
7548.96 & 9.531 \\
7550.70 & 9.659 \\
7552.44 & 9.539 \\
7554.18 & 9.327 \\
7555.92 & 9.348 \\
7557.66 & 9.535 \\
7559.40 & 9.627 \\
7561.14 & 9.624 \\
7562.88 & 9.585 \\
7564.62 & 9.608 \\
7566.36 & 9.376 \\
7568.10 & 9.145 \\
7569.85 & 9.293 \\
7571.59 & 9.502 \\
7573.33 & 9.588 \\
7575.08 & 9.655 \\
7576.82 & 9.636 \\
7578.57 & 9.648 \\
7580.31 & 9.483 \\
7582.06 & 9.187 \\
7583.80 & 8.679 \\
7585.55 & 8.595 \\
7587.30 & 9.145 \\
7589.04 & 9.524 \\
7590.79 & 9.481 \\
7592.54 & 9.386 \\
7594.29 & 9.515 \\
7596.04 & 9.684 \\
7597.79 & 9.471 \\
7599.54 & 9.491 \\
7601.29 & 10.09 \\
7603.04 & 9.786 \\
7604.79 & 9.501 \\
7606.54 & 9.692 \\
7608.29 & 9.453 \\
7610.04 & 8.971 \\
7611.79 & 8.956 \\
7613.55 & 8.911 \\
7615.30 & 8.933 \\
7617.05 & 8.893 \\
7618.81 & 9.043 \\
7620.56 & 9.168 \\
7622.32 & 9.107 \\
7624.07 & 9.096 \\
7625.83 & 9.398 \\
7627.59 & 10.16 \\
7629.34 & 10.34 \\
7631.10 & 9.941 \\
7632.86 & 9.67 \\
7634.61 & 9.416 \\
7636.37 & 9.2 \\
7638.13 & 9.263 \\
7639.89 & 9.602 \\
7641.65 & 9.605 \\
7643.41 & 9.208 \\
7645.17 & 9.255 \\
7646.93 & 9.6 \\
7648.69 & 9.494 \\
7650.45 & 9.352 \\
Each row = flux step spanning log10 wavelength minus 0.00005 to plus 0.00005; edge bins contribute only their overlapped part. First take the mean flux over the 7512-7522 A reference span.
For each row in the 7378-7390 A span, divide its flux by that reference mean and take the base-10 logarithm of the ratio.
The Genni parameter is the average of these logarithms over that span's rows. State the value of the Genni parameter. -0.010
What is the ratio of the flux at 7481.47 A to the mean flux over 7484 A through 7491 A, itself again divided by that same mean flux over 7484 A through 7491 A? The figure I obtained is 0.102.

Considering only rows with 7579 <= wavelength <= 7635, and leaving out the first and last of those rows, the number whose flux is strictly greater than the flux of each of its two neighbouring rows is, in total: 7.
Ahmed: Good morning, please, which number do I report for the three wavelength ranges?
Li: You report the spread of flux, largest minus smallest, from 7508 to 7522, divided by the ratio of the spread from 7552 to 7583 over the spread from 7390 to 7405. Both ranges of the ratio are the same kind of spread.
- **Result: 1.77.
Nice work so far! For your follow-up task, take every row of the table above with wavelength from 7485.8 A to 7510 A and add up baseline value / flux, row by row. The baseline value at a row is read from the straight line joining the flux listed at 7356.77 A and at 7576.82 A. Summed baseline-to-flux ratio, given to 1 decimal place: 13.9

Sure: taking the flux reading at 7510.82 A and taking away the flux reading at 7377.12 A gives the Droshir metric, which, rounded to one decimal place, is -1.0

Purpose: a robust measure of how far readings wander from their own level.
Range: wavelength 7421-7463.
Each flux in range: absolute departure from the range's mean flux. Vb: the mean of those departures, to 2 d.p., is 0.21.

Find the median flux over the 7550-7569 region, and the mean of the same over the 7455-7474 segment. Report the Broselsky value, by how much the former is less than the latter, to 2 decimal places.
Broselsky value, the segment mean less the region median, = -0.20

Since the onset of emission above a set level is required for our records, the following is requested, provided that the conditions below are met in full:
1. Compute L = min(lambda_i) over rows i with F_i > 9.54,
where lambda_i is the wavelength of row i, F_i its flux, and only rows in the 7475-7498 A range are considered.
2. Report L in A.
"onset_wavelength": 7483.20 A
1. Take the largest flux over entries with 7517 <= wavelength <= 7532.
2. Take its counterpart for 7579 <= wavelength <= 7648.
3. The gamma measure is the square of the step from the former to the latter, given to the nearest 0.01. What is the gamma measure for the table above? 0.26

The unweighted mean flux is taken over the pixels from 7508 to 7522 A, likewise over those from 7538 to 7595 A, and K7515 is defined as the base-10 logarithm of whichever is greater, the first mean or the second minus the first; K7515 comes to 0.967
